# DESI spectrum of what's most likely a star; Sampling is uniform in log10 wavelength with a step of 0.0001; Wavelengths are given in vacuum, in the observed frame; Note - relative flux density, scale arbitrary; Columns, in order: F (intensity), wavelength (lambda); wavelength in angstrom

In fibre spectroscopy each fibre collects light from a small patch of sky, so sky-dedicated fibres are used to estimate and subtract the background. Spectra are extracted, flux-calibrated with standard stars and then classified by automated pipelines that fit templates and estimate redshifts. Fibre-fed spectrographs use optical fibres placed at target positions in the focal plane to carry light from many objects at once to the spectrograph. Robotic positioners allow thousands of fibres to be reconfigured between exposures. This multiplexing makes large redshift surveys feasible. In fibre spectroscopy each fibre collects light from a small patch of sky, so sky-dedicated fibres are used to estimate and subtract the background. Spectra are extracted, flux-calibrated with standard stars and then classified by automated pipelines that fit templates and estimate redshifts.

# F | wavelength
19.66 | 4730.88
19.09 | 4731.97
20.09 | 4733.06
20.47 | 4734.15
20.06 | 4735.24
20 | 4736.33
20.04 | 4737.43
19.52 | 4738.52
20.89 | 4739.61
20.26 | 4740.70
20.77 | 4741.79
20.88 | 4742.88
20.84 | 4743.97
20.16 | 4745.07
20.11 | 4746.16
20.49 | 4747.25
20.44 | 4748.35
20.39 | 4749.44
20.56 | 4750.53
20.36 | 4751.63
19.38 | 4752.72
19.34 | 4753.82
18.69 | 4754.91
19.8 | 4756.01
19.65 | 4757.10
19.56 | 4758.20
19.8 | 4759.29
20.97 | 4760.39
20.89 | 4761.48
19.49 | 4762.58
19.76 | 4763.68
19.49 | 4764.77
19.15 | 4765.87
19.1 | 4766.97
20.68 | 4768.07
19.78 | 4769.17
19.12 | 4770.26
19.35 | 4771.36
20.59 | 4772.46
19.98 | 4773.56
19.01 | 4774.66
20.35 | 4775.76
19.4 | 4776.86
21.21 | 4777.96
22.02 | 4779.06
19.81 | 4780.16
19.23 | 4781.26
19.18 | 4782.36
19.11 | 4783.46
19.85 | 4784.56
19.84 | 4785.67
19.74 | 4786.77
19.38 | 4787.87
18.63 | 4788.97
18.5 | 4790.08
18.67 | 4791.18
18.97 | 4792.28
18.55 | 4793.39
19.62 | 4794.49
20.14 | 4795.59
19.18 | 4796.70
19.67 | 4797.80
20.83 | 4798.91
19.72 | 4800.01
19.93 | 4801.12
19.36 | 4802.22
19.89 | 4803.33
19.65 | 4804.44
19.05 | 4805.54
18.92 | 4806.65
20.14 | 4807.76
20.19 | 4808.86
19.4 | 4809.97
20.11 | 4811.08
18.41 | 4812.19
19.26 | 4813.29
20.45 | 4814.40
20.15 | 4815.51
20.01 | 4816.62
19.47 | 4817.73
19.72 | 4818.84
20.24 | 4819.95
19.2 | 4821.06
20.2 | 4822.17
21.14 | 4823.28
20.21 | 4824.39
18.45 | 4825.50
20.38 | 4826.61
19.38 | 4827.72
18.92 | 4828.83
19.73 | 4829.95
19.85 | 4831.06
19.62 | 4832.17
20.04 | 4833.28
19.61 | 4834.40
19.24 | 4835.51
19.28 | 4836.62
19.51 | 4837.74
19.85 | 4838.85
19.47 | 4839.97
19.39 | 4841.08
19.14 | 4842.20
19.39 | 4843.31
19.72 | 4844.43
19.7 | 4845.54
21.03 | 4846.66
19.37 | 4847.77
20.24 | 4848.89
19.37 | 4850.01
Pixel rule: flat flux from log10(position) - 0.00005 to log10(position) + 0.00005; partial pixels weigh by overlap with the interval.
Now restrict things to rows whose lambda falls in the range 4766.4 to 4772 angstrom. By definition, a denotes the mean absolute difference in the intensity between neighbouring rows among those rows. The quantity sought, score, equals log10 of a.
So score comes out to -0.07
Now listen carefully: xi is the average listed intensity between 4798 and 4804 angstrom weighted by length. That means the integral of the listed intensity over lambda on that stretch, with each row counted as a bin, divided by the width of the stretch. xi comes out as 19.9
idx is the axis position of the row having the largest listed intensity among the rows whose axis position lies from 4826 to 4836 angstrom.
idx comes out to 4826.61 angstrom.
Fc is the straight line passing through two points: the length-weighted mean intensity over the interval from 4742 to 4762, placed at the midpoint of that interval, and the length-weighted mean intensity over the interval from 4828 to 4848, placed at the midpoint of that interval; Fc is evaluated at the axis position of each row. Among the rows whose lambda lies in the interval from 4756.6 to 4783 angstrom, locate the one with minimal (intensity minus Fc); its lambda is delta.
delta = 4774.66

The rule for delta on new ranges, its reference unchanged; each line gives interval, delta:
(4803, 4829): 4812.19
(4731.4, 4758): 4754.91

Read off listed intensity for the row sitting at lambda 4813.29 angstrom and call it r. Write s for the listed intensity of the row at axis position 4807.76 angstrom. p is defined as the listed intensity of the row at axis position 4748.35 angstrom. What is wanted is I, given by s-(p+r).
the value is -19.6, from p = 20.44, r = 19.26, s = 20.14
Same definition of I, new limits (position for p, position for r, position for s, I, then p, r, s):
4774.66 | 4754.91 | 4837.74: -18.2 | 19.01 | 18.69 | 19.51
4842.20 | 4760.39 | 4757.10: -20.5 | 19.14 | 20.97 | 19.65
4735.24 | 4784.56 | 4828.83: -21.0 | 20.06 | 19.85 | 18.92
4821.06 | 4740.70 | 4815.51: -19.3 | 19.2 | 20.26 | 20.15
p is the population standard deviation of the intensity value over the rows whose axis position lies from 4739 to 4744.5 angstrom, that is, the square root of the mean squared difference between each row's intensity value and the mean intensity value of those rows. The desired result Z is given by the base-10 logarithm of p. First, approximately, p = 0.24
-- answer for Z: -0.62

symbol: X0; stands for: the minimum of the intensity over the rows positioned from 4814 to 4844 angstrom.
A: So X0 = 18.45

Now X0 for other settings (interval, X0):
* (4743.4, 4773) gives 18.69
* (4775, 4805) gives 18.5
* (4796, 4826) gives 18.41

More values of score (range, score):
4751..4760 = -0.33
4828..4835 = -0.40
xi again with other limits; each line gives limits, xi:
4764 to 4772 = 19.6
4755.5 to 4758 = 19.7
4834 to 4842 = 19.5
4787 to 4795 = 18.9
